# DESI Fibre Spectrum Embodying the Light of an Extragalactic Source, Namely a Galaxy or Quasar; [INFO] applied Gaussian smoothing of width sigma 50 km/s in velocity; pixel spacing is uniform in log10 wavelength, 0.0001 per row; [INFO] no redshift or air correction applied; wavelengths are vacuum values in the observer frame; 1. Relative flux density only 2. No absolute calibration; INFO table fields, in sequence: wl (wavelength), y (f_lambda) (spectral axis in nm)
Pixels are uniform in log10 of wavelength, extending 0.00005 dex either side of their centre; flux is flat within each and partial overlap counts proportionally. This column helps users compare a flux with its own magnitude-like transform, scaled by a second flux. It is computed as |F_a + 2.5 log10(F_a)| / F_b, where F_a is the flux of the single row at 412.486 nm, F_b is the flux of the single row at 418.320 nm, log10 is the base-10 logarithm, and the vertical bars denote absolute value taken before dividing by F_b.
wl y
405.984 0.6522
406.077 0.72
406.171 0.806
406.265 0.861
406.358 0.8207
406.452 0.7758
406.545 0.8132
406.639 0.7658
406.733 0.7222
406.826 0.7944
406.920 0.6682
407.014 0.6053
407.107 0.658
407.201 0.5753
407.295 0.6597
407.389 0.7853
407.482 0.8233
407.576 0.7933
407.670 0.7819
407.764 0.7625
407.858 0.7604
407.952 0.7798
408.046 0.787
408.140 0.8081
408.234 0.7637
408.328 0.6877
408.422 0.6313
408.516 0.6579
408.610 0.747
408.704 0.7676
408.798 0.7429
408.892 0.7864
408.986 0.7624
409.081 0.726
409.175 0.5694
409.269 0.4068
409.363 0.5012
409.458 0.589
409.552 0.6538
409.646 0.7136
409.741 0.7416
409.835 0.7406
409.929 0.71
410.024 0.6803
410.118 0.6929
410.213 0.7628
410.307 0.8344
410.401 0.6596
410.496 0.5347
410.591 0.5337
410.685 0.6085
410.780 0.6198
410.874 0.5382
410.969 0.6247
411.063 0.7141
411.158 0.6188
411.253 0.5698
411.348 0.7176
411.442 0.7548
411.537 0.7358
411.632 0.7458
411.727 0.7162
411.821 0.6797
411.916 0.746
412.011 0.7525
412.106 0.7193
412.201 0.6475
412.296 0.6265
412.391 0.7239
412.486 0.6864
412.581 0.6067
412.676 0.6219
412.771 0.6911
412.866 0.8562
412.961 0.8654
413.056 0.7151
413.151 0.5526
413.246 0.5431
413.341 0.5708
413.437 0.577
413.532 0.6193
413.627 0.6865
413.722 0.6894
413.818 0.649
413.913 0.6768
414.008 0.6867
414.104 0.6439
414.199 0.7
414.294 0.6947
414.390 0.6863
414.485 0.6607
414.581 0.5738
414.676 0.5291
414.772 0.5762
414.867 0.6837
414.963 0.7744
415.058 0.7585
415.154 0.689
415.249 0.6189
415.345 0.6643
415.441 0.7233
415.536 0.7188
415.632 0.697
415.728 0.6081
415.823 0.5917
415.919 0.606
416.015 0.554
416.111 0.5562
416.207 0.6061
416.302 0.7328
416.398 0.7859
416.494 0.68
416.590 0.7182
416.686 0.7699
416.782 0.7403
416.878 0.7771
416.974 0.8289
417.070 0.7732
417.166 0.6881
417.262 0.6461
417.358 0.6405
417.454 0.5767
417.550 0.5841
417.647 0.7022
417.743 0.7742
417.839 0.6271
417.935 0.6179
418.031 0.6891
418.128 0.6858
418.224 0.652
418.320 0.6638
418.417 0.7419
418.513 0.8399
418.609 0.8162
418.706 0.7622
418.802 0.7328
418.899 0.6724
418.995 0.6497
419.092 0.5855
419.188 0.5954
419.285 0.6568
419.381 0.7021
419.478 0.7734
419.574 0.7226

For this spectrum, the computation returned 0.42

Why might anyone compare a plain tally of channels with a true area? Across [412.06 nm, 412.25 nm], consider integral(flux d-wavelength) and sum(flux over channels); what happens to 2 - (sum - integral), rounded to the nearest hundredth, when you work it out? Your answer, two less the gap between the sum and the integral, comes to 0.76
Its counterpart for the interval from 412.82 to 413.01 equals 0.44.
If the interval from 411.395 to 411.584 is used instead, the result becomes 0.65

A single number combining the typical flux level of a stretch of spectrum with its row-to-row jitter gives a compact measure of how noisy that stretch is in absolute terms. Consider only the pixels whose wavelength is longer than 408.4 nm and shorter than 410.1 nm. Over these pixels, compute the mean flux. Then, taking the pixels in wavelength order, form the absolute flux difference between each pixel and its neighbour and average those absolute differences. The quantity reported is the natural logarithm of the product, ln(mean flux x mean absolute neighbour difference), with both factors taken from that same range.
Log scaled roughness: -3.25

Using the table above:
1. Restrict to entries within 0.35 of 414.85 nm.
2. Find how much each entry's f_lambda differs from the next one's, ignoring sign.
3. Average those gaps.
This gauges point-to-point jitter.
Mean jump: 0.063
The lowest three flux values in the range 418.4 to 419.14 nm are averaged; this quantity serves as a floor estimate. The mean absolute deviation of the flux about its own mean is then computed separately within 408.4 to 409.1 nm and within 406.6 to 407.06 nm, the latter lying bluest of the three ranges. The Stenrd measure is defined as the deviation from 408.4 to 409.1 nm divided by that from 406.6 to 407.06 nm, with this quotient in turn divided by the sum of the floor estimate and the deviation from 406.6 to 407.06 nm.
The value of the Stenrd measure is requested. 1.0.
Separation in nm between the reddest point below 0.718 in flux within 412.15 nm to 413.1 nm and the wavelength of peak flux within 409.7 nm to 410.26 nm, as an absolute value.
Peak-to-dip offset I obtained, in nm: 2.84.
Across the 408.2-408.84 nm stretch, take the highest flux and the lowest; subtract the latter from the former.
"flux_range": 0.14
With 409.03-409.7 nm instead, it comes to 0.32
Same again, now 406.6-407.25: 0.22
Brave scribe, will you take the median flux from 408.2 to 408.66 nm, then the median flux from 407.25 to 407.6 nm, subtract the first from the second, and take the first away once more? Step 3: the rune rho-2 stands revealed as -0.59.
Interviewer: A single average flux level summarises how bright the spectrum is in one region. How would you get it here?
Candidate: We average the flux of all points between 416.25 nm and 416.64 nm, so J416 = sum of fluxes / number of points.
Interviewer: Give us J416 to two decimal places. 0.73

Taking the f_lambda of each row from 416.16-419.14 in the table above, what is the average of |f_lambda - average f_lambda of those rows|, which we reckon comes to 0.062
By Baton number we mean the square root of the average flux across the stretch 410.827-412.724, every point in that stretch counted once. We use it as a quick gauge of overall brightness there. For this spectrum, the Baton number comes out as 0.823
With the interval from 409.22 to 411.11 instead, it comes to 0.802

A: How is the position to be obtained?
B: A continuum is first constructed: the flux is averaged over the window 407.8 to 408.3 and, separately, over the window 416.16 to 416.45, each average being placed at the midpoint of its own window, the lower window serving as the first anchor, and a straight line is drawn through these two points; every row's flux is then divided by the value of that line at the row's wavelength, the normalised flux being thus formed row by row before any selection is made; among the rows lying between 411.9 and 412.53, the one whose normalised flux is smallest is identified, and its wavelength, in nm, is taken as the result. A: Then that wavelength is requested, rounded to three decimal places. 412.296 nm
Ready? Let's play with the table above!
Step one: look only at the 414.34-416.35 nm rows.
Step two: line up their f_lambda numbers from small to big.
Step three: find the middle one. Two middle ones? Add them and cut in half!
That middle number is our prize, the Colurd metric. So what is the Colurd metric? 0.661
